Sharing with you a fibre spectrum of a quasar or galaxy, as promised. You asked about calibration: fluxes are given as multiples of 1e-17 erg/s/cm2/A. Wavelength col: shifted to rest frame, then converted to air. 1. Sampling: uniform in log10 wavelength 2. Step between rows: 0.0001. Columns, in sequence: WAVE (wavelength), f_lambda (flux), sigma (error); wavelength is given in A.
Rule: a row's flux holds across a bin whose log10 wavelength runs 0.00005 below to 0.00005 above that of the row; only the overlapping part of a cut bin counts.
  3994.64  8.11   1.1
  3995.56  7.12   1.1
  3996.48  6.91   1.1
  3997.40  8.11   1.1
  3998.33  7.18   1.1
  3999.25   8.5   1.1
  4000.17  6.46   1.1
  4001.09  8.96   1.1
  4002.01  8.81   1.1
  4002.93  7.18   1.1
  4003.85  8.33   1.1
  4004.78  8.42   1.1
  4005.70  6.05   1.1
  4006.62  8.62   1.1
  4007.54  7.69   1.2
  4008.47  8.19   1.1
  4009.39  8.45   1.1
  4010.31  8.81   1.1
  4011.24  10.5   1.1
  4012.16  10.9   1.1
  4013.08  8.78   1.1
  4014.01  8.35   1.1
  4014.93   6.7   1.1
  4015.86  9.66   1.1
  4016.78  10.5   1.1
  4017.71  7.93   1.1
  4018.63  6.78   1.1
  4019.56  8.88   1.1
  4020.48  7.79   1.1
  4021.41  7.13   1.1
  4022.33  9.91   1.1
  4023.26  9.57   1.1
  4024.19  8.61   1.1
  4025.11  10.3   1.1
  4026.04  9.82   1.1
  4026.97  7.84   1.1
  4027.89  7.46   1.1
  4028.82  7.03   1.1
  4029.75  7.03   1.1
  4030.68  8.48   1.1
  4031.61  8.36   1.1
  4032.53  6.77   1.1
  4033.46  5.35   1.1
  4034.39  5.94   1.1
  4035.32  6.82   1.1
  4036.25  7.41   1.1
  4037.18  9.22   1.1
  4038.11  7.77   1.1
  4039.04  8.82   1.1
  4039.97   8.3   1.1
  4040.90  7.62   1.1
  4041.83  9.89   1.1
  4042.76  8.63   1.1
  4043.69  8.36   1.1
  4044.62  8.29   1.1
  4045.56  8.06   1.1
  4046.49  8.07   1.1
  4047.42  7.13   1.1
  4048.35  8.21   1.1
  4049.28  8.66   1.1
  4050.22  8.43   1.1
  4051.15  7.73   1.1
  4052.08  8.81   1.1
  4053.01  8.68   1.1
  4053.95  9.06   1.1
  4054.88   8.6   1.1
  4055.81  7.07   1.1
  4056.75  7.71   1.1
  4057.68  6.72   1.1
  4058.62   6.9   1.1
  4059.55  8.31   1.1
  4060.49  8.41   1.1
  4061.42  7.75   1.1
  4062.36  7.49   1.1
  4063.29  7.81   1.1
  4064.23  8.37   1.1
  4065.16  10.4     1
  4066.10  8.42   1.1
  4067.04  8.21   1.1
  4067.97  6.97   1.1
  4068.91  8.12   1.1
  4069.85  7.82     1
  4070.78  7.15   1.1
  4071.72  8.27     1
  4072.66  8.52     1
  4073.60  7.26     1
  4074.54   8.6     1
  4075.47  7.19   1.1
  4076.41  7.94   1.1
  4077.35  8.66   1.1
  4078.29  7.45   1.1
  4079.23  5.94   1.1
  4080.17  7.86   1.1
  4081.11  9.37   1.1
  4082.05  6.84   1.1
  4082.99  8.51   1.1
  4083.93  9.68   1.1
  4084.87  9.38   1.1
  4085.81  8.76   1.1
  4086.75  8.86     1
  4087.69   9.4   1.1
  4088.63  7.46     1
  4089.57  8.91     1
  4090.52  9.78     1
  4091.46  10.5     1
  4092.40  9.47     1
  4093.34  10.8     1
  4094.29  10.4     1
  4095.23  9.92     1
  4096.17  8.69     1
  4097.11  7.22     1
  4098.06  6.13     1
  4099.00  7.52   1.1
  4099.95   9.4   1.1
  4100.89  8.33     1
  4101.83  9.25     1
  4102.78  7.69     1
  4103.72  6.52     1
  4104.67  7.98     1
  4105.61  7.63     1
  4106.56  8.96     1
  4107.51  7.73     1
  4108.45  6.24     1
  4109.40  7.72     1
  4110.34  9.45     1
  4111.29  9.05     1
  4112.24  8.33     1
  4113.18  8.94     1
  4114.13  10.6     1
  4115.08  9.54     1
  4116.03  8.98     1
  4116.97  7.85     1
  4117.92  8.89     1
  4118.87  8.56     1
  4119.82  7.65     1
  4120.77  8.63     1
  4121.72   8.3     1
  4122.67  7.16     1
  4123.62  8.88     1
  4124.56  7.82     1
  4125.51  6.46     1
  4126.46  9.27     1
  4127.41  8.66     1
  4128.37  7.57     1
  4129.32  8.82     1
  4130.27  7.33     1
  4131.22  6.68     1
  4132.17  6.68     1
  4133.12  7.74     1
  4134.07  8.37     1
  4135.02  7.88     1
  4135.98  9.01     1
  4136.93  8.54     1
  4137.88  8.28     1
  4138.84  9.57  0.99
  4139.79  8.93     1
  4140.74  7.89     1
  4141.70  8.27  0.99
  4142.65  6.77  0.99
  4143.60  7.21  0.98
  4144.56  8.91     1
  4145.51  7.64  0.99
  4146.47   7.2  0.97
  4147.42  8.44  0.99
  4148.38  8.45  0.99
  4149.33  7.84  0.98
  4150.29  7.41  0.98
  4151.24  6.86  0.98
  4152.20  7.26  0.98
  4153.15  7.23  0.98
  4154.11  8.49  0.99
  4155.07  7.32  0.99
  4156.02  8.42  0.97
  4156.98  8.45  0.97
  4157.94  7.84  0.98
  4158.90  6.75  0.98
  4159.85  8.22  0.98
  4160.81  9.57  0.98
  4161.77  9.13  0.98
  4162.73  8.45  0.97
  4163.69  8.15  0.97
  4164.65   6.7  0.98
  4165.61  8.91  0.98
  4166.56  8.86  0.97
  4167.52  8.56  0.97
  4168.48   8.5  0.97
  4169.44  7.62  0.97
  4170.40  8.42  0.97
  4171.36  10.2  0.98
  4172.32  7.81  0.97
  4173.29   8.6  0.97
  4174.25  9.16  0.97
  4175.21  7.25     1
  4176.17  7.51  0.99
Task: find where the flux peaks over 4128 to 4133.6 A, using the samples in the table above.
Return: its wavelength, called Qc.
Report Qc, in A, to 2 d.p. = 4129.32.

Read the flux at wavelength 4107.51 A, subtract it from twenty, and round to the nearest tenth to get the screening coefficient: 12.3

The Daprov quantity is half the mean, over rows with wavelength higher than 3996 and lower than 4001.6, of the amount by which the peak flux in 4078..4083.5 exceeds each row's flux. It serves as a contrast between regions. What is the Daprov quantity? 0.84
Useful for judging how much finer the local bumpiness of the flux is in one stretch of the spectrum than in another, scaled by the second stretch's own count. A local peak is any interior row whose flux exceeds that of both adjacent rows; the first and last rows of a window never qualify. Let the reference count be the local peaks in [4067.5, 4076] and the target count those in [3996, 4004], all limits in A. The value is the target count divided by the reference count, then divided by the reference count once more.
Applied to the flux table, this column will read 0.33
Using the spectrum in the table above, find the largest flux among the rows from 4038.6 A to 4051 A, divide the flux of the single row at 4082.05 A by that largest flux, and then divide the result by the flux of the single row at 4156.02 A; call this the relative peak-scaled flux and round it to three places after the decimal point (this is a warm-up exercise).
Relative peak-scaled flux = 0.082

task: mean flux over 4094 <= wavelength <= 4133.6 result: 8.2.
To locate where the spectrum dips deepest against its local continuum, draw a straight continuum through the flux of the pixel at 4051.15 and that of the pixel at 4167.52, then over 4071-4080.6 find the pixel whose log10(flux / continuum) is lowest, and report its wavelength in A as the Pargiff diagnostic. 4079.23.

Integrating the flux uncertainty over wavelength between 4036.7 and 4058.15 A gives 23.6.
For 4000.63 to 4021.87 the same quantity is 23.5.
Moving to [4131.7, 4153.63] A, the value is 21.7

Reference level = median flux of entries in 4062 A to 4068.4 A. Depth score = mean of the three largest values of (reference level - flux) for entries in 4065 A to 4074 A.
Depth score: 1.08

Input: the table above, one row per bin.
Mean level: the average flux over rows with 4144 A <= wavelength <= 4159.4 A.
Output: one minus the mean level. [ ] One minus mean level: -6.8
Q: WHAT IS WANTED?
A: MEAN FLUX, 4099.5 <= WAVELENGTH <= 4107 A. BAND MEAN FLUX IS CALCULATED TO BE 8.22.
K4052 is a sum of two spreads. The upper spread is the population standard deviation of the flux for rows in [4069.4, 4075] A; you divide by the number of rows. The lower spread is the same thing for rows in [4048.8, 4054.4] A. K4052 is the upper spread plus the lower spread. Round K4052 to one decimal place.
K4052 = 1.0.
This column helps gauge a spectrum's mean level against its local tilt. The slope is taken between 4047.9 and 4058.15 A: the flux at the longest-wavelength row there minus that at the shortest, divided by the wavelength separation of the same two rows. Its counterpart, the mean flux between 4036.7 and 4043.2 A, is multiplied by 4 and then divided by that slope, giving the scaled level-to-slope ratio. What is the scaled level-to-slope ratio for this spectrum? -216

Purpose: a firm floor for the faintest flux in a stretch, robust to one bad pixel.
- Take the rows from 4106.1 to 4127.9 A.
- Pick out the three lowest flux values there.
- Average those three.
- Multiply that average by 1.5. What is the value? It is 9.93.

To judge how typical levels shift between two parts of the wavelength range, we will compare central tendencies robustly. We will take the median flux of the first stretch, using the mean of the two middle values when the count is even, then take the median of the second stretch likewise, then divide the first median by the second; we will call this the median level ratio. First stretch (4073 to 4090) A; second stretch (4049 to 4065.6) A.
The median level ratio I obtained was 1.03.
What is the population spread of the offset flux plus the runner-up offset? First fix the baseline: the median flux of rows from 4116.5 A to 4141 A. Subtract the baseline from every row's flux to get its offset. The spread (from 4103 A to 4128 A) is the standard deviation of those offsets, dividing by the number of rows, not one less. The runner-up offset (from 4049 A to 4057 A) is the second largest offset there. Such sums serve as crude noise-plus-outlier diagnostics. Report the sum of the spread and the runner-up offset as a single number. 1.5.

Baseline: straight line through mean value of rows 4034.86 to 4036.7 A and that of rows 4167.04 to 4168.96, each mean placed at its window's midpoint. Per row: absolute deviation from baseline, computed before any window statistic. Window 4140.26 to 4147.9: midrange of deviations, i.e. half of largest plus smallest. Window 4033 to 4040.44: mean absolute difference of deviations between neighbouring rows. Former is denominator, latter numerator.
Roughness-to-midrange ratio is 1.19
